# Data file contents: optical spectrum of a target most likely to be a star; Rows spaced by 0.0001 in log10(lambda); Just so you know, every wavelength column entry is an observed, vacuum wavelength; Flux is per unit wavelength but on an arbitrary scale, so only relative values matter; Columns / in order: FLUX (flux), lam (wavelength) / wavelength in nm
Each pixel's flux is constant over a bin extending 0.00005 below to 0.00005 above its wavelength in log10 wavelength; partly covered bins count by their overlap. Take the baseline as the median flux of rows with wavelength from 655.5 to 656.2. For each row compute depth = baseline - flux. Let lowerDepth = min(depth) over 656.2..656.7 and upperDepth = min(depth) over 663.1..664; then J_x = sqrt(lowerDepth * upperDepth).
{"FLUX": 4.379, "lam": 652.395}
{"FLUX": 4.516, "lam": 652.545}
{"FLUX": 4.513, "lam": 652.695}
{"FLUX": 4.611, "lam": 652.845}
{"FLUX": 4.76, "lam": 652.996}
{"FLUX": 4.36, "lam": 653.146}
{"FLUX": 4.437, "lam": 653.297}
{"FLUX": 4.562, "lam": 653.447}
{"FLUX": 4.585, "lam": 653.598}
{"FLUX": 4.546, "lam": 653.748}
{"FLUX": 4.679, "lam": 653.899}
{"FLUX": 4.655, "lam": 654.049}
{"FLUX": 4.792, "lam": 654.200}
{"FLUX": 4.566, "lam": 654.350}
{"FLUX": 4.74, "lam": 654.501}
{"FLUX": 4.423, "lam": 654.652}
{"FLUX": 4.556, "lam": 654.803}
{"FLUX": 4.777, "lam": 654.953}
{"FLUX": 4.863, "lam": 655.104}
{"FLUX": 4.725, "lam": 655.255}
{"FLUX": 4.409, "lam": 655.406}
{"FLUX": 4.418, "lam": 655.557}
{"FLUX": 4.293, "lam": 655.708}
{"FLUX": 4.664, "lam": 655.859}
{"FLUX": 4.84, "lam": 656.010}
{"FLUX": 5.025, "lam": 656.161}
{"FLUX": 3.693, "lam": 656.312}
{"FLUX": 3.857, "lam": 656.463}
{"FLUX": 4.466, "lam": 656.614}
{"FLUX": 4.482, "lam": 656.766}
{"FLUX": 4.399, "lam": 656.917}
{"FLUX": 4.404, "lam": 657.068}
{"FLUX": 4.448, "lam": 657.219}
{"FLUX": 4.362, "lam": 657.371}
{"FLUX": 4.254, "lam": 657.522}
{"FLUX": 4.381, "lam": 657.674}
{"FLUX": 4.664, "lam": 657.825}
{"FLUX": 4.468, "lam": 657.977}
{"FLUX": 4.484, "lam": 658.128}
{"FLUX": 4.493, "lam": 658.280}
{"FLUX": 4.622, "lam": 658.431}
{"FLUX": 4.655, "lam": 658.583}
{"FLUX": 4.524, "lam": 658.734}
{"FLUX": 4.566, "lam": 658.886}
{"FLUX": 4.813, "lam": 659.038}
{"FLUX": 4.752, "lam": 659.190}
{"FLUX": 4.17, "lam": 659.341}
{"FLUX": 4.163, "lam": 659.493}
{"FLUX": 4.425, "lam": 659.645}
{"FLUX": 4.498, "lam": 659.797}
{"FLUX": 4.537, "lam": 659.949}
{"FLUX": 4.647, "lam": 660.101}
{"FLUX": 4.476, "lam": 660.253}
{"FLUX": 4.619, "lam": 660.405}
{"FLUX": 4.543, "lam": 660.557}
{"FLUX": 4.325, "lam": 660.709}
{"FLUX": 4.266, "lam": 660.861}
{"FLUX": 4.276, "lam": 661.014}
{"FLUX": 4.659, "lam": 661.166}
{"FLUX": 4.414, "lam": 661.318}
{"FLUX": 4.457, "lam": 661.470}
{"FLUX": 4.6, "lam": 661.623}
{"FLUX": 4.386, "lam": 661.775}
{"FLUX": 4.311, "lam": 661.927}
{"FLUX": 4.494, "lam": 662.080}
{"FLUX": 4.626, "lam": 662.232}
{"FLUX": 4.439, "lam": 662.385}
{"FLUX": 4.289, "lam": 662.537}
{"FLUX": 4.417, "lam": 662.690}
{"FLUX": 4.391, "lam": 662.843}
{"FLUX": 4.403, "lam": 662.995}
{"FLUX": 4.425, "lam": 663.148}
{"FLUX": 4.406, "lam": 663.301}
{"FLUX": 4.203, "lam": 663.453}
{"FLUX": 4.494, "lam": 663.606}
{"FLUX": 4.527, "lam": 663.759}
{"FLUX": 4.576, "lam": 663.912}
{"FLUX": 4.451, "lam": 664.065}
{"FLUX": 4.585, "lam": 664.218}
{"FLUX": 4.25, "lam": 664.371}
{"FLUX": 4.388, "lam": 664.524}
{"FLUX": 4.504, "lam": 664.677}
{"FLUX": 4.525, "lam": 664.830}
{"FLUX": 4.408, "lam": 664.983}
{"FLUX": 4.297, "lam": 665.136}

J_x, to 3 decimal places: 0.132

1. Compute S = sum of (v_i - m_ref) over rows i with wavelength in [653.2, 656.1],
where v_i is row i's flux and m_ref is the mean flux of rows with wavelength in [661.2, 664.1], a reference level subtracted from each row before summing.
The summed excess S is 3.2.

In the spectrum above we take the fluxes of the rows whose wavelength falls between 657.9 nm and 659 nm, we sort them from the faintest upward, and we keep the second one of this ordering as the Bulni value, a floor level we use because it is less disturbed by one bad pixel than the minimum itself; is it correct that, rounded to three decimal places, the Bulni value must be 4.484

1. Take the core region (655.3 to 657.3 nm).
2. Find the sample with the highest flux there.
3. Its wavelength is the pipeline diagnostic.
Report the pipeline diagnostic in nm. 656.161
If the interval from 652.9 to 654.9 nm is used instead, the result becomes 654.200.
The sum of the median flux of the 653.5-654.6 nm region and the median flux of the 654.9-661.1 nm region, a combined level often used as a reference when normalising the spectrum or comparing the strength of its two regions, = 9.14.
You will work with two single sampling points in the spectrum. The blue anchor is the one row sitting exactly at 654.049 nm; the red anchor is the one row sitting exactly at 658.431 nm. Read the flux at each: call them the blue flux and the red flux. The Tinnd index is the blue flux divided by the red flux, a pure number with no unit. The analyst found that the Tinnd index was 1.01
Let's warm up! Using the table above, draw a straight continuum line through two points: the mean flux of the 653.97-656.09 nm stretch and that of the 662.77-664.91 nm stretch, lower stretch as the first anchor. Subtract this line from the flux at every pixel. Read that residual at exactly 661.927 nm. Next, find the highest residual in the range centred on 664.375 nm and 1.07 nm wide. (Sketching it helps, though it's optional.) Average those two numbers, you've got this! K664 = -0.006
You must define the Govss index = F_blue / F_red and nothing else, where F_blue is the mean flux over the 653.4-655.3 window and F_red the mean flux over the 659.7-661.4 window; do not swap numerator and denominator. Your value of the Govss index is 1.039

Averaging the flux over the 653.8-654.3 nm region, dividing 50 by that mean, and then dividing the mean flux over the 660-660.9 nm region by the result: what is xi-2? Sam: 0.422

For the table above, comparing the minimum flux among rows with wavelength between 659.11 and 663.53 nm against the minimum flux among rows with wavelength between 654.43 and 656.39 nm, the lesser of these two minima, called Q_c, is 3.69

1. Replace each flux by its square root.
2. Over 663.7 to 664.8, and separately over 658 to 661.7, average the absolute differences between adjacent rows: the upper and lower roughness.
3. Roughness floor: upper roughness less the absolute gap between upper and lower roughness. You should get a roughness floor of 0.033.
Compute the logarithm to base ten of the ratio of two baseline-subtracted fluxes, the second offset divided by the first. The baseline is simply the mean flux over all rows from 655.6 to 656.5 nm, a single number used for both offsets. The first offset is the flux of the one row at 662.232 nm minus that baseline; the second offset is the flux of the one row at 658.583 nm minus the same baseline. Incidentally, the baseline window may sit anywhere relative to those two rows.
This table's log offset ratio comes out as 0.1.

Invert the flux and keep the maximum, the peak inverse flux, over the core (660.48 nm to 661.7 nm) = 0.234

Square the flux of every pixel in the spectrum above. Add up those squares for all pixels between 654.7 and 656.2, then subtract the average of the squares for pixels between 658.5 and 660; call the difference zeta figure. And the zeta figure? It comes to 197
